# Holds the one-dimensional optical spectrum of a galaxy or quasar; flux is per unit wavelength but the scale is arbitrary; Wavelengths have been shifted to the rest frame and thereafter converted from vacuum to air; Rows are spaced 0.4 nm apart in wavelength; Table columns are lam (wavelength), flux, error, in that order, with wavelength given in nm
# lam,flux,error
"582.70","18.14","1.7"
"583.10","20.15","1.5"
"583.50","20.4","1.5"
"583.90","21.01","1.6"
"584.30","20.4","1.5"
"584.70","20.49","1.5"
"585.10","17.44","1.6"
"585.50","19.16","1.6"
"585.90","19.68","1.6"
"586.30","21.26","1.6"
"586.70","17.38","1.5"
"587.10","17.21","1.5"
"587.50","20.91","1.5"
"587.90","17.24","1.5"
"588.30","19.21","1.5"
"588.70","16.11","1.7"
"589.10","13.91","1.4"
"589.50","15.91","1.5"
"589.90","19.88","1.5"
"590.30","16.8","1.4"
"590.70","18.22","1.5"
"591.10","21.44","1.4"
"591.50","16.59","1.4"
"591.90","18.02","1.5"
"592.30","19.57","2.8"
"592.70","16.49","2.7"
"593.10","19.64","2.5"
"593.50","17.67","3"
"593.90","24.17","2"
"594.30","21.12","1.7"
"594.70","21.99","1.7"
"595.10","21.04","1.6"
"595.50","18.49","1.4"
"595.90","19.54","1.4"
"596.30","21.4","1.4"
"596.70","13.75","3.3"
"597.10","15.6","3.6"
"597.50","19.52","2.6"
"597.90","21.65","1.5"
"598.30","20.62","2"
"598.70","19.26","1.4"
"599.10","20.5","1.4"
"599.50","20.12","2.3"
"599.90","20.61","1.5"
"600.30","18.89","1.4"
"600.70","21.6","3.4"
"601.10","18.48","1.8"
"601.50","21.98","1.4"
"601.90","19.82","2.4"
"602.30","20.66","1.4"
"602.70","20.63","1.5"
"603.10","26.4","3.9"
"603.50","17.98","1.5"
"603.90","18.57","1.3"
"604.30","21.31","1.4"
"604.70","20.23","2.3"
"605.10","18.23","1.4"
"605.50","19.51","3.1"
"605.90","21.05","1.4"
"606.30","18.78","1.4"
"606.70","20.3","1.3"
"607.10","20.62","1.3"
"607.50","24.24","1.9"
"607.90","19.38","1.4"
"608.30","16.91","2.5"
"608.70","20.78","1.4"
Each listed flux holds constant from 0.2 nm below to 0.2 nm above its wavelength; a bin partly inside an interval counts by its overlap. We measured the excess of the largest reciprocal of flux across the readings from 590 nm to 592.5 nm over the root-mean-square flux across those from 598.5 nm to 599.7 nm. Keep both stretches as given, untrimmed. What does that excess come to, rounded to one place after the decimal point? -19.9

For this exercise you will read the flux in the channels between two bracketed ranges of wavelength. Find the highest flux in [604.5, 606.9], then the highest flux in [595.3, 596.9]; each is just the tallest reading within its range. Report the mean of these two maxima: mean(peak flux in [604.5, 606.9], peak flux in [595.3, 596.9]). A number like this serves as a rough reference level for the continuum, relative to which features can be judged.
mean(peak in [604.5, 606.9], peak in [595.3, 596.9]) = 21.2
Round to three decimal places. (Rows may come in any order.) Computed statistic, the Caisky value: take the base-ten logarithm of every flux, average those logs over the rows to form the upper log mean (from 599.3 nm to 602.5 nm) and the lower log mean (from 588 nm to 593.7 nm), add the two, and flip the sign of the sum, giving -2.554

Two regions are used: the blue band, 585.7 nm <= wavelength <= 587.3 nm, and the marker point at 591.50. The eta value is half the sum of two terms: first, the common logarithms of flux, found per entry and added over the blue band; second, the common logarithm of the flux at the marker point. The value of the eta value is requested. 3.16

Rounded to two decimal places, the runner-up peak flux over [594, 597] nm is 21.40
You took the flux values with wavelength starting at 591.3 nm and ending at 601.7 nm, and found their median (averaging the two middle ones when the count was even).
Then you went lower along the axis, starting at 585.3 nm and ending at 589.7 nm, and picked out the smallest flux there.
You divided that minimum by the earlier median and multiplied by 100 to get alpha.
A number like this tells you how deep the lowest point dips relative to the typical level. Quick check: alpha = 71.0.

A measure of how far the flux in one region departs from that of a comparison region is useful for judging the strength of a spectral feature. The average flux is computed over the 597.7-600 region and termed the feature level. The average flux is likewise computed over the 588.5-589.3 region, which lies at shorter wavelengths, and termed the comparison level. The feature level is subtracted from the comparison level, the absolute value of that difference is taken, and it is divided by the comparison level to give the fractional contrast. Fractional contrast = 0.363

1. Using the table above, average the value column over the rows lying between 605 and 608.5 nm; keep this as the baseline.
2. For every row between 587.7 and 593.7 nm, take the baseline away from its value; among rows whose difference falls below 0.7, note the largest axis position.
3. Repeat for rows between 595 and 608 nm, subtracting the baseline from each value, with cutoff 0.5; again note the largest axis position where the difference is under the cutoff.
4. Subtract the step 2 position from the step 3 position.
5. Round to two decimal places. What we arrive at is 14.40 nm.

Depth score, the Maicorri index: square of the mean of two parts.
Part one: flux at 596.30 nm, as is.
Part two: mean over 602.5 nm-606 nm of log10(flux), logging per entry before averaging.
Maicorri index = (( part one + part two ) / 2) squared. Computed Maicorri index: 129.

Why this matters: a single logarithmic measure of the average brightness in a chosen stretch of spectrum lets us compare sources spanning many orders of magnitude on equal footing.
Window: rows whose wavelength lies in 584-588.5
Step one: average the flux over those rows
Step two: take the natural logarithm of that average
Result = 2.95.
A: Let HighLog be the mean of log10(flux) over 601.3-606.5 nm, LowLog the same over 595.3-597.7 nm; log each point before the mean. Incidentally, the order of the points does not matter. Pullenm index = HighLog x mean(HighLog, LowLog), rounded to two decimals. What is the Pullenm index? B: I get 1.67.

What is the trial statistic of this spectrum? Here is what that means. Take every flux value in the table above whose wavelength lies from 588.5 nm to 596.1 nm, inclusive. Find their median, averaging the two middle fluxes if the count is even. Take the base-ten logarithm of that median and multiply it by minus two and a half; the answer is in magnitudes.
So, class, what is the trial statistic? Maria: -3.17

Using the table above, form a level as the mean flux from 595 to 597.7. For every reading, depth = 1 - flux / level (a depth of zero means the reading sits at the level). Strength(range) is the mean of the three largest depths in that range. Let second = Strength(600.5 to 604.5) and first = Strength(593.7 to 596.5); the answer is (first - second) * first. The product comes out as 0.005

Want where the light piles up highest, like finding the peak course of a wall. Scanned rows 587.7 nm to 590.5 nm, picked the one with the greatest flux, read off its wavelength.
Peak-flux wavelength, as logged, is 589.90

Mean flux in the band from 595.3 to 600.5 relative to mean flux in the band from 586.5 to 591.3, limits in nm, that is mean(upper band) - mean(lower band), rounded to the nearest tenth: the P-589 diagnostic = 1.4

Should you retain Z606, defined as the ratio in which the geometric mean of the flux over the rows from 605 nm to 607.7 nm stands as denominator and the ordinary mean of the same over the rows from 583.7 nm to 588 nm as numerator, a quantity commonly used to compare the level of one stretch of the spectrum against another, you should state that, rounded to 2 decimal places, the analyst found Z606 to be 0.95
